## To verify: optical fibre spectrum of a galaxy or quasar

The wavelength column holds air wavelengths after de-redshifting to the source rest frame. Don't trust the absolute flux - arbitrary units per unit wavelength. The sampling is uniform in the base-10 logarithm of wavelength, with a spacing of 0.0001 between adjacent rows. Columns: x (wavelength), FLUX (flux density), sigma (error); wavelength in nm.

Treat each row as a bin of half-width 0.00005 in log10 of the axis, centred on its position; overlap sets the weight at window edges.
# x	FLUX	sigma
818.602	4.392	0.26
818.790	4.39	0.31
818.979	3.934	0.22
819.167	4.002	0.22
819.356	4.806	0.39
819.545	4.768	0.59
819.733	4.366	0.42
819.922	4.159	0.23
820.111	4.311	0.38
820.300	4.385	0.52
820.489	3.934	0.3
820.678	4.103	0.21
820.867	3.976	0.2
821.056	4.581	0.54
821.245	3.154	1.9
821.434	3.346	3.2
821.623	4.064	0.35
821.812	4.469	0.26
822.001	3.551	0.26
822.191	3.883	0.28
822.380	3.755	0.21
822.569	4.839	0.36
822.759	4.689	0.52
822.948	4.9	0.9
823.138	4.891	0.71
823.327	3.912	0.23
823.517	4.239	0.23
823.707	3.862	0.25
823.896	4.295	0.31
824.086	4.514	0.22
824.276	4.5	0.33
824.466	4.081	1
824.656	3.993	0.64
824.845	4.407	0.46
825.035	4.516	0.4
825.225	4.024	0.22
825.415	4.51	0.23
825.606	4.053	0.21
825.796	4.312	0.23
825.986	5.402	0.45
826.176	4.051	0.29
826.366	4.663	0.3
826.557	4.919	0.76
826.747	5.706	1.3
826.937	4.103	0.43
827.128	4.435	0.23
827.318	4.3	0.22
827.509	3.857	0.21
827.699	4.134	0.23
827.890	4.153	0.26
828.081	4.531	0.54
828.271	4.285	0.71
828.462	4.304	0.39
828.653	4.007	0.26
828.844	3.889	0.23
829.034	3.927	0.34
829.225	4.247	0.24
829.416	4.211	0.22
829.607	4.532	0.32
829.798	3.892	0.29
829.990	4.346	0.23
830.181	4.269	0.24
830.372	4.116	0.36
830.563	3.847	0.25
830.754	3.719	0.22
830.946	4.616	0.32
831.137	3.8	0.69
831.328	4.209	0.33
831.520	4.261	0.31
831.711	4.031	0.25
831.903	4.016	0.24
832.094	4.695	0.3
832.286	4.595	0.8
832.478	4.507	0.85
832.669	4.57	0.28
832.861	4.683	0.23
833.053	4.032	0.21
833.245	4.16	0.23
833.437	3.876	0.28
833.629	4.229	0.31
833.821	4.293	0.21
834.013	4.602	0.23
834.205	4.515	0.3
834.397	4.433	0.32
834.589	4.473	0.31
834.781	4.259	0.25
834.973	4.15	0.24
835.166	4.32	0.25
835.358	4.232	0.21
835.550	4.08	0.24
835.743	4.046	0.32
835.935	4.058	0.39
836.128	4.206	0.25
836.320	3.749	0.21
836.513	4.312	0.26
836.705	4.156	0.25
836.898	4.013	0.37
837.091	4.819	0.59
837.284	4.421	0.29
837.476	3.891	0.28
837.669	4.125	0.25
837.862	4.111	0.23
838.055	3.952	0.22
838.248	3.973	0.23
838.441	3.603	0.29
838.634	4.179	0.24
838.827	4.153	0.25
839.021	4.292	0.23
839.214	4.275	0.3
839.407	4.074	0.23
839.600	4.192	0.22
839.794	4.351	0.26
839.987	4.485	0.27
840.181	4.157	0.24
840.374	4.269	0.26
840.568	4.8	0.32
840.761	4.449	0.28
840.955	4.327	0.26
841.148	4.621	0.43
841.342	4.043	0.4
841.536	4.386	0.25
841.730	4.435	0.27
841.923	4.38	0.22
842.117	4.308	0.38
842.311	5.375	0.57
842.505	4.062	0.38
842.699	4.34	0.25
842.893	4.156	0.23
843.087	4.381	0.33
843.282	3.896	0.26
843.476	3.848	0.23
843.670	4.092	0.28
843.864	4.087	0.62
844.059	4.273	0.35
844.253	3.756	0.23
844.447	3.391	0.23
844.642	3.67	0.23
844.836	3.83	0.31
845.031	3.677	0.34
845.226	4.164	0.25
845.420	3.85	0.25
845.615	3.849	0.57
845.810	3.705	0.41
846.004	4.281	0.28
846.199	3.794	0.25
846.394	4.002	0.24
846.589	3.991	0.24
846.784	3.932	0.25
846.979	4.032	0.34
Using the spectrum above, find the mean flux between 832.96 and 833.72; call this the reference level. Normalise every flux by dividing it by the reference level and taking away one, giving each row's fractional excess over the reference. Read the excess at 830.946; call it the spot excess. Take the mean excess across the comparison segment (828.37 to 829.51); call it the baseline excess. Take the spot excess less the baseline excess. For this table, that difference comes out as 0.13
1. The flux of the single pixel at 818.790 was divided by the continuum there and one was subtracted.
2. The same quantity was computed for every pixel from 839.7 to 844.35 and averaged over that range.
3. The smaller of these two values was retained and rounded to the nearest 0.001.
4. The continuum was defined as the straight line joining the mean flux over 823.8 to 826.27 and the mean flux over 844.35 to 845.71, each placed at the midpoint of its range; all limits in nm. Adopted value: -0.033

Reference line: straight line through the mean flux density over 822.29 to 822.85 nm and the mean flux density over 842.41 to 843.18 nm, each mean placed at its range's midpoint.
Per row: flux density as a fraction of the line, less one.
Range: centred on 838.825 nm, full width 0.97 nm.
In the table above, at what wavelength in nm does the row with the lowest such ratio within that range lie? 838.441 nm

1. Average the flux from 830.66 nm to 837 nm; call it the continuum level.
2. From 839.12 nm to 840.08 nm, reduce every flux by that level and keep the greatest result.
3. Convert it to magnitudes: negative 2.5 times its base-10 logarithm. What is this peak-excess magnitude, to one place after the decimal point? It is 1.5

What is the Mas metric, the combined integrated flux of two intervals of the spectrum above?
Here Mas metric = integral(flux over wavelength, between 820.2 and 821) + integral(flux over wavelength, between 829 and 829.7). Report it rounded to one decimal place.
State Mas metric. 6.3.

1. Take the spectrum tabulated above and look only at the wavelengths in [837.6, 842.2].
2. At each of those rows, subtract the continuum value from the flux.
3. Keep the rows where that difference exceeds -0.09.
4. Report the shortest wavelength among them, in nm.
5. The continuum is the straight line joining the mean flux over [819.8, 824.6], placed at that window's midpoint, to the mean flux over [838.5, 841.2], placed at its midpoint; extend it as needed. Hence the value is 839.021 nm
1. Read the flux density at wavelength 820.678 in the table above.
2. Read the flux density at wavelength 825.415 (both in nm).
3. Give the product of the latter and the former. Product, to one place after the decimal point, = 18.5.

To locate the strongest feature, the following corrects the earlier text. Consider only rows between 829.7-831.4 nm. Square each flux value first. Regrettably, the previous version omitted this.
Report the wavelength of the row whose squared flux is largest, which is 830.946 nm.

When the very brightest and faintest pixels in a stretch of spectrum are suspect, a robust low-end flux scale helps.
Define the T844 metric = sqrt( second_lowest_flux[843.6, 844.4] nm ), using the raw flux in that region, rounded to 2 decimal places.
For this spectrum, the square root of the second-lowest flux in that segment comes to 2.02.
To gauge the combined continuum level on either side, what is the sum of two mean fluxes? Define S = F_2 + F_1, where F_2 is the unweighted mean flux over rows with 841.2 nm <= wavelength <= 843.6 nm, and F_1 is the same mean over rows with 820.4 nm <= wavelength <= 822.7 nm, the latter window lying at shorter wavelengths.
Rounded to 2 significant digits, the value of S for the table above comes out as 8.3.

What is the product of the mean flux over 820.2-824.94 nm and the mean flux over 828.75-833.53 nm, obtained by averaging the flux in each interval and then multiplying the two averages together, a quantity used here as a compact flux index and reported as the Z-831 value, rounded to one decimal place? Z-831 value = 17.5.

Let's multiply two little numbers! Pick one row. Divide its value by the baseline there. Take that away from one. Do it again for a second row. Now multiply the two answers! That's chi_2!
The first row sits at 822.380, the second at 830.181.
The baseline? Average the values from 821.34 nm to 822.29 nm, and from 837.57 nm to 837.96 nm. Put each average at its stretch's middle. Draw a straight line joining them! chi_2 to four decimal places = -0.0021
